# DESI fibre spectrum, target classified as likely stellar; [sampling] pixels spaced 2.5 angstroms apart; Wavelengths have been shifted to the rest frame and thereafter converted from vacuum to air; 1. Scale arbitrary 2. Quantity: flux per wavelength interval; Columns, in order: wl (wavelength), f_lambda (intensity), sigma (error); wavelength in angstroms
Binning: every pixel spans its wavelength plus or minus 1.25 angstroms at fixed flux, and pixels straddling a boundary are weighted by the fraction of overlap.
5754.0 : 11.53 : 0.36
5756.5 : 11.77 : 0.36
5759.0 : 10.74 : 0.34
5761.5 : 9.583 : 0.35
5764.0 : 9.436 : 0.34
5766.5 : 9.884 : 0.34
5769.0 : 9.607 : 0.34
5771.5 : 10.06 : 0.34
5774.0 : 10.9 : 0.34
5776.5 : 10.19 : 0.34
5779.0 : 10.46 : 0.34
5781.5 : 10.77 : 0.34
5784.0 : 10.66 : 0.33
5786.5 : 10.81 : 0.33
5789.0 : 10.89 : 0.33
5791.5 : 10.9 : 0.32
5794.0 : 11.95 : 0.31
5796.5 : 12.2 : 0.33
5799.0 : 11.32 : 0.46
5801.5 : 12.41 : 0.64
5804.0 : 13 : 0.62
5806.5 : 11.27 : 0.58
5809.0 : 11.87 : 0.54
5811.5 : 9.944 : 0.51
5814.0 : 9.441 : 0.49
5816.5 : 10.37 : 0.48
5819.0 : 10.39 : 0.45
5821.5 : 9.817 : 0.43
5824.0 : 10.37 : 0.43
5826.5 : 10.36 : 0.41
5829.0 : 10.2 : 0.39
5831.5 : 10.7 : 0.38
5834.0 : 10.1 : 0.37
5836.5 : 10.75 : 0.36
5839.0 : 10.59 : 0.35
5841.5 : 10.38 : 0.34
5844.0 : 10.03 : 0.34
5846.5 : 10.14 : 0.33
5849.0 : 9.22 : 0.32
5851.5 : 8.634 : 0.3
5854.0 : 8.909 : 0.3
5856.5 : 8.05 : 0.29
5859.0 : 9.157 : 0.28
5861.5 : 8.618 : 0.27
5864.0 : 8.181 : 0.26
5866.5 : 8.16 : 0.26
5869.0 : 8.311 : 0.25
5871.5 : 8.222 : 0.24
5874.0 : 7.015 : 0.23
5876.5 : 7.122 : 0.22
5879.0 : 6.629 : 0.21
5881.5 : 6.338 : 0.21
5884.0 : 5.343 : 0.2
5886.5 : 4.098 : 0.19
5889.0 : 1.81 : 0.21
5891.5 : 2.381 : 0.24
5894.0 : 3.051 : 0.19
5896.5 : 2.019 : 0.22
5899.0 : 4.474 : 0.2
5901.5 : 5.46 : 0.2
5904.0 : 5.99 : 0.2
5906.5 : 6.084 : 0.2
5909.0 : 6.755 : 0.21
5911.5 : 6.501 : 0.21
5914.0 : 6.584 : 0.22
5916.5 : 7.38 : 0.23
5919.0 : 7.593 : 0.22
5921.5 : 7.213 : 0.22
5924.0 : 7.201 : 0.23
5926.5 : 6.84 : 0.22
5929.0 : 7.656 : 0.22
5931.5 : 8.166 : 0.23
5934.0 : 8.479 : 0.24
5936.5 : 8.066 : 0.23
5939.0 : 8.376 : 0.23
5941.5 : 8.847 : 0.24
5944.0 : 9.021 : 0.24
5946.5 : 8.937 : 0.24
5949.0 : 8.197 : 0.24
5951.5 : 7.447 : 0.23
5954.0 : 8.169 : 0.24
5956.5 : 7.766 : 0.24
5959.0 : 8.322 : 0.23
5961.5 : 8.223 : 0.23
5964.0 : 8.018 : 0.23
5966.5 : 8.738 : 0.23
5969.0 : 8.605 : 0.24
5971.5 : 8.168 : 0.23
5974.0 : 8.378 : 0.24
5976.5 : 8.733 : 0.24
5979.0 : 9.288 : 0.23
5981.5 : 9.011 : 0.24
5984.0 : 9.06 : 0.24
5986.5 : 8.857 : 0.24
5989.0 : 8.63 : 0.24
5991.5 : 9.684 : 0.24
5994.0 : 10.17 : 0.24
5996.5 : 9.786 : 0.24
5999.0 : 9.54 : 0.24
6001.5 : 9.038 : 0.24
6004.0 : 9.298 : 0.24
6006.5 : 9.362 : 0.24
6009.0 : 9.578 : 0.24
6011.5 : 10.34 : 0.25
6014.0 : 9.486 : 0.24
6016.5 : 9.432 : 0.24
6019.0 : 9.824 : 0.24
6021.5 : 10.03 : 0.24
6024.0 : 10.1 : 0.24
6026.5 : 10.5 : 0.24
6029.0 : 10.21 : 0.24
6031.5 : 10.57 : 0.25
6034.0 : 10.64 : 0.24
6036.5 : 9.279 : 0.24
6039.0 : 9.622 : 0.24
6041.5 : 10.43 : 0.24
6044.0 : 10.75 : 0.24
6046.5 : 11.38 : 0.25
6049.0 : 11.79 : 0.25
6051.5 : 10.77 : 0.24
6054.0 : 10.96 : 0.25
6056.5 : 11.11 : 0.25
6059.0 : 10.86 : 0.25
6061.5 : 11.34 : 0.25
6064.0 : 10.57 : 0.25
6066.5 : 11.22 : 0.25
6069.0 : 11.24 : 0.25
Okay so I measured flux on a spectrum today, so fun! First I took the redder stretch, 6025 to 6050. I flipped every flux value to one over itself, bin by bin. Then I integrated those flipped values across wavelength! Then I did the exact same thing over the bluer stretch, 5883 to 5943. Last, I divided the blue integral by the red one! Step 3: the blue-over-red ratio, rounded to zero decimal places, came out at 5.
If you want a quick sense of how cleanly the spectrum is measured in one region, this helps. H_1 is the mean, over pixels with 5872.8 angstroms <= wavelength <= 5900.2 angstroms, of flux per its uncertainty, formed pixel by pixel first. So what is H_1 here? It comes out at 21.7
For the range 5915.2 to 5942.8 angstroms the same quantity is 34.2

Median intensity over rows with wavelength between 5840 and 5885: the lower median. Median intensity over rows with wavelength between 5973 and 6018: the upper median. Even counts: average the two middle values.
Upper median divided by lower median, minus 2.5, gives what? -1.4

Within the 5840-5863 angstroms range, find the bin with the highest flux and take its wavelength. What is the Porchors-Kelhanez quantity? 5841.5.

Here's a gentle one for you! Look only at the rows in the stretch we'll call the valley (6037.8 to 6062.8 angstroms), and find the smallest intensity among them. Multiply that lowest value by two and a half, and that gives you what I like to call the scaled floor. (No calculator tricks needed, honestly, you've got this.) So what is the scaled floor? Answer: 24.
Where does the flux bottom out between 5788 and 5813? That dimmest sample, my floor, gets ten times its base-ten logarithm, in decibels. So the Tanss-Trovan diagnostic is 10.0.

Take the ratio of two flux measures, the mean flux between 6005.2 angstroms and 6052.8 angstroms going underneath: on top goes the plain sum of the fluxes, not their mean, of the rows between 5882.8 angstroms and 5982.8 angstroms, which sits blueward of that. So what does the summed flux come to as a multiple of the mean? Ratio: 28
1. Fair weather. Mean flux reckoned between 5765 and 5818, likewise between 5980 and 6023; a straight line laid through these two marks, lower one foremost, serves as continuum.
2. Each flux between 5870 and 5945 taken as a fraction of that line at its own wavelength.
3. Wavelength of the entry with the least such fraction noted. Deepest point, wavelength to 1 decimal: 5889.0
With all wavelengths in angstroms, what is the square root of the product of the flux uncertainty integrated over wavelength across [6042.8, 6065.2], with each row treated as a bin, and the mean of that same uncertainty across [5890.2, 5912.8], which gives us 1.1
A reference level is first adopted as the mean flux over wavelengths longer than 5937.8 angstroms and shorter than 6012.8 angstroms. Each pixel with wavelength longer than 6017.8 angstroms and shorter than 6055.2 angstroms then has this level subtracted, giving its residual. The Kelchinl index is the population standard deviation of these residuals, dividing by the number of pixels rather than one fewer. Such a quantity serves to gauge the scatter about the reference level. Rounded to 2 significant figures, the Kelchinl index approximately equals 0.63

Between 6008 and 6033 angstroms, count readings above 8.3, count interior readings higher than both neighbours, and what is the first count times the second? 20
